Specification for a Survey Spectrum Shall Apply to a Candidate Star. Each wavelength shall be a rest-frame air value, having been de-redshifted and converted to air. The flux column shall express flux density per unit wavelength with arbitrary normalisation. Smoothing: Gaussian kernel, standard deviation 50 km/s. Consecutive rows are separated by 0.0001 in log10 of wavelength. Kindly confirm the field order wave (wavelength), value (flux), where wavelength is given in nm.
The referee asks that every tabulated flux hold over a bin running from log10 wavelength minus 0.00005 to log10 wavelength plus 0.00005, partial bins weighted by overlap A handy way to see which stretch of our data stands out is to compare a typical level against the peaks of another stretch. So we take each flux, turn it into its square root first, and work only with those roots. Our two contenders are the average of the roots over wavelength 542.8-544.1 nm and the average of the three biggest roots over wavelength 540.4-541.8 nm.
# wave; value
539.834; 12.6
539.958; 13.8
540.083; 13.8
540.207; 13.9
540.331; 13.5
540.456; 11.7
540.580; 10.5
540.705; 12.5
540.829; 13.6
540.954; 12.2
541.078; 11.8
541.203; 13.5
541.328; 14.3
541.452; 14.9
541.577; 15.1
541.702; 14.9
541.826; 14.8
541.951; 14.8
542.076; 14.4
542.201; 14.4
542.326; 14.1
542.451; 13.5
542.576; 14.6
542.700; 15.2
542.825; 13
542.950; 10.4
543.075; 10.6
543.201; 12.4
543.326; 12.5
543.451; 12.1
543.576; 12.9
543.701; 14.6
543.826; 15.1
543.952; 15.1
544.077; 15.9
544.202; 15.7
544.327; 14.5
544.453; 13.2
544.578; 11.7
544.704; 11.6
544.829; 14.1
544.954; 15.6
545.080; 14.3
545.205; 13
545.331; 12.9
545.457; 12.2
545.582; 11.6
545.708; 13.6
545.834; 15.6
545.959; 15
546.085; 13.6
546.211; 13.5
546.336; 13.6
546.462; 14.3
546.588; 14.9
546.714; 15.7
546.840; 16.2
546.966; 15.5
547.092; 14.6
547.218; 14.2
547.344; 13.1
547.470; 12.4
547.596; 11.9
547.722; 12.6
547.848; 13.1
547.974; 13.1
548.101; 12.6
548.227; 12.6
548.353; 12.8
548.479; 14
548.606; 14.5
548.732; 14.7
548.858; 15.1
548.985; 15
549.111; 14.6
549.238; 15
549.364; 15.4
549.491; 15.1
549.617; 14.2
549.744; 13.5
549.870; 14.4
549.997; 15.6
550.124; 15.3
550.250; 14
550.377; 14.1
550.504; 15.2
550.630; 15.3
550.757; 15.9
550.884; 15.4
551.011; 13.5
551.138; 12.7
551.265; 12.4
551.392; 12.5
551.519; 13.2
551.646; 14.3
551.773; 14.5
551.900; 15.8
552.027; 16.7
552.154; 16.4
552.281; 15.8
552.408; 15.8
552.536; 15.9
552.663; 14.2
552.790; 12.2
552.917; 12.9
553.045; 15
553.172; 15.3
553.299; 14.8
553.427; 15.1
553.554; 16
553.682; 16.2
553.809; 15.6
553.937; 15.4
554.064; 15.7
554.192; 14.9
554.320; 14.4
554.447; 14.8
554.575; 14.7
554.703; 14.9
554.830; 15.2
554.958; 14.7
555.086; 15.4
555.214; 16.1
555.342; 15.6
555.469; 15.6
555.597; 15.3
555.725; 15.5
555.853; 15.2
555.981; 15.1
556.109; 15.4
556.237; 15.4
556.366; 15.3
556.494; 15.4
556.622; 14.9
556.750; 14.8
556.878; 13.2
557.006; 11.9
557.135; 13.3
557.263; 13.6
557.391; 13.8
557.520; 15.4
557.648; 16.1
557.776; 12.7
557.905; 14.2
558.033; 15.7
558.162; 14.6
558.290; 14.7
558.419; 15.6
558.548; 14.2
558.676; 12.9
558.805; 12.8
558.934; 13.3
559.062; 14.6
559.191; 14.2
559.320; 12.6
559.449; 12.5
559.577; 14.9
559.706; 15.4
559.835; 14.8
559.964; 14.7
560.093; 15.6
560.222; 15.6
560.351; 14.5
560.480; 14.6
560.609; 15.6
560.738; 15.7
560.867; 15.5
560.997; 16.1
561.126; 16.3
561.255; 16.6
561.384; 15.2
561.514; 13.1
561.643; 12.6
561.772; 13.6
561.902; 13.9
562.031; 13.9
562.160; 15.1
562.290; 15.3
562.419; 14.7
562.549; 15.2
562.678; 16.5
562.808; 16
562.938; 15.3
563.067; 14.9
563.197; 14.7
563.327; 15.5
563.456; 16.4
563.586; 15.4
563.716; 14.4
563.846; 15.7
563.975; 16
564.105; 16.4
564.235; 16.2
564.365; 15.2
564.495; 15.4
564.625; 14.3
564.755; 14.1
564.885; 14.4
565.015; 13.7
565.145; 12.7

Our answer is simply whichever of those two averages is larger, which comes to 3.87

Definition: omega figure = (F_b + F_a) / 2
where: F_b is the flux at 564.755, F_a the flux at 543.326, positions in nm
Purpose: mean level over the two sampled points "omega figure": 13.3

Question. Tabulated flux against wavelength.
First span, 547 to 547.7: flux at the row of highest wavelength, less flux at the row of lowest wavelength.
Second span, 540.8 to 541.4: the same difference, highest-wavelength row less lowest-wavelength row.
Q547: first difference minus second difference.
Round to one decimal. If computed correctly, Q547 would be -3.4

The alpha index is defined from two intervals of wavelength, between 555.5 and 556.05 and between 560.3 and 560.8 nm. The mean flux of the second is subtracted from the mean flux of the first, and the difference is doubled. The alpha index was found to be 0.3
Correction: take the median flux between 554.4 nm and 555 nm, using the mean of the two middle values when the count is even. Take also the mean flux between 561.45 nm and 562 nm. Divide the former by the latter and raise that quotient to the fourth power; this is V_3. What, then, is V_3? 1.5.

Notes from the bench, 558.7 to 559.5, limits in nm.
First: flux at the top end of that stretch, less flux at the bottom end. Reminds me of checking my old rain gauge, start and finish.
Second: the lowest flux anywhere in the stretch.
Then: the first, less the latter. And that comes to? -12.8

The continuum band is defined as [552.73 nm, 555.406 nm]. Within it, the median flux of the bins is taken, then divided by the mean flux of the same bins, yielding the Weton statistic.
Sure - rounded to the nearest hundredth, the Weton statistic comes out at 1.01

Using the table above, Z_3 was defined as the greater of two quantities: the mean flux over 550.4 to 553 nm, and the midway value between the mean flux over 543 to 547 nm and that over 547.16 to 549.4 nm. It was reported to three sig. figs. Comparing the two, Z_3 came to 14.5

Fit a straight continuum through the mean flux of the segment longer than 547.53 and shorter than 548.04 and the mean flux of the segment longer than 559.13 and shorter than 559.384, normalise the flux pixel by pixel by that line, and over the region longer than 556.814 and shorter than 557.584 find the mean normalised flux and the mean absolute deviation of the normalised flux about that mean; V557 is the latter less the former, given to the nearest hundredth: -0.97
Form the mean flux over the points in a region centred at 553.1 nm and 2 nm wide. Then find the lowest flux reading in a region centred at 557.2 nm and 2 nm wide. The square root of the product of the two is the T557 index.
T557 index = 13.4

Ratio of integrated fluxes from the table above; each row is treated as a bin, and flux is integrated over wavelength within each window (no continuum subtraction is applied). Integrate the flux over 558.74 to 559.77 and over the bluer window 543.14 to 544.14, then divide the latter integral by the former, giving 0.97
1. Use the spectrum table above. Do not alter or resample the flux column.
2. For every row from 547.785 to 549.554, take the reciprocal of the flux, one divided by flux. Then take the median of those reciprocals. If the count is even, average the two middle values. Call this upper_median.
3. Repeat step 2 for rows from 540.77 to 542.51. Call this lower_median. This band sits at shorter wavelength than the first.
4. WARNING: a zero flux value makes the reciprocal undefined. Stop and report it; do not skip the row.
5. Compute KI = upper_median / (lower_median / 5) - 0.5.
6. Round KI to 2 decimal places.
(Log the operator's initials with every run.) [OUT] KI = 4.43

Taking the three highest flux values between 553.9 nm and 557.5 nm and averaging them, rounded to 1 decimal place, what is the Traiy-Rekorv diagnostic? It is 15.8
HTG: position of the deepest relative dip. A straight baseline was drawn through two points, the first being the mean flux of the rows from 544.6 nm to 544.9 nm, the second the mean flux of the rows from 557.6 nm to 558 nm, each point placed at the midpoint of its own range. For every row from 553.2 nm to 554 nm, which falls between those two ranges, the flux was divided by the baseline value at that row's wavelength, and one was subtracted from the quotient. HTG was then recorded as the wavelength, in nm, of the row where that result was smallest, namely 553.299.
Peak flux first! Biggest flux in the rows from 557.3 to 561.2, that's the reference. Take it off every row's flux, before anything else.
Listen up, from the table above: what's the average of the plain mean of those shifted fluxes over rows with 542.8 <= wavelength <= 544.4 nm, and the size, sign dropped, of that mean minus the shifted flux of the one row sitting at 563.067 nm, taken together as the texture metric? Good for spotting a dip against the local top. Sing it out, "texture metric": -0.70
